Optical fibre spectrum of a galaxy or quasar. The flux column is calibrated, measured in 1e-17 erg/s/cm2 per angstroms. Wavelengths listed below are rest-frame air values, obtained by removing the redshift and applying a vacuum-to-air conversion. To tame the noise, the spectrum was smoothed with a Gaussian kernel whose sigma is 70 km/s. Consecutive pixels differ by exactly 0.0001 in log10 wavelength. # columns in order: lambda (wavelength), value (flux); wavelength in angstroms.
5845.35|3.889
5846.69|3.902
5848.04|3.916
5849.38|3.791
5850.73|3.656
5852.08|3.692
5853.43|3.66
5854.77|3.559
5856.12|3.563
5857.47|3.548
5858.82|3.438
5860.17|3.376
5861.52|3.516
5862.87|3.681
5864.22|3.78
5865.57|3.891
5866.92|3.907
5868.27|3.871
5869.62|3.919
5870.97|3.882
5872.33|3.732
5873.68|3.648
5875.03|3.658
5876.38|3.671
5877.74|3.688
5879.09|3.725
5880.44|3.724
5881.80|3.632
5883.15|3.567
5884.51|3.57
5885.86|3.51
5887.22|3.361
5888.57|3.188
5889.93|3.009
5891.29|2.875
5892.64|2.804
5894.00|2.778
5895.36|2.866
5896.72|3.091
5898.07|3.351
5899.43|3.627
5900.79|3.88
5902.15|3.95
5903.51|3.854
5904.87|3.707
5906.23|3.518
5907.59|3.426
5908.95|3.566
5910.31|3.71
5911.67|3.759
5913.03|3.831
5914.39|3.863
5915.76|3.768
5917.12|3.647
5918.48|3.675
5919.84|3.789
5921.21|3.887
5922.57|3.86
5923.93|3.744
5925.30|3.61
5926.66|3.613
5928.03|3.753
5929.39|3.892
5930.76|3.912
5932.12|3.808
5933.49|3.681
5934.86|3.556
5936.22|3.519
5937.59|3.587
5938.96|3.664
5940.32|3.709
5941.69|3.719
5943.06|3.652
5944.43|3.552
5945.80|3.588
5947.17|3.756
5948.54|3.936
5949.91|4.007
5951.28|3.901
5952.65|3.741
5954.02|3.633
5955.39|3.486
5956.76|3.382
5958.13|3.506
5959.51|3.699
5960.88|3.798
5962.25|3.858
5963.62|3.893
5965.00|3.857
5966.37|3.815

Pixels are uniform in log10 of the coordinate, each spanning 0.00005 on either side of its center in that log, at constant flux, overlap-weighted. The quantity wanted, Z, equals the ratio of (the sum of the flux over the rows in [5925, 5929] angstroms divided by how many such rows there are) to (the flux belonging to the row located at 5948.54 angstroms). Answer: 0.930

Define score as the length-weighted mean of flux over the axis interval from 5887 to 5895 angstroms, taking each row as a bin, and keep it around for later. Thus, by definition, 2.98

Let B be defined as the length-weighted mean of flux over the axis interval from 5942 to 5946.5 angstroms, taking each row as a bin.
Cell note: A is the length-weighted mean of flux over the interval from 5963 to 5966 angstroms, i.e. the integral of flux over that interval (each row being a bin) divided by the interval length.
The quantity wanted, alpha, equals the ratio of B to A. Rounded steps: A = 3.86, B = 3.60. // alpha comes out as 0.93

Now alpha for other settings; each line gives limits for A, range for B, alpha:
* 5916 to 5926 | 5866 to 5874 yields 1.02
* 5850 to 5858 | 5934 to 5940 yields 0.99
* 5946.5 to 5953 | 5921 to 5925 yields 0.98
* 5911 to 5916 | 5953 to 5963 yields 0.95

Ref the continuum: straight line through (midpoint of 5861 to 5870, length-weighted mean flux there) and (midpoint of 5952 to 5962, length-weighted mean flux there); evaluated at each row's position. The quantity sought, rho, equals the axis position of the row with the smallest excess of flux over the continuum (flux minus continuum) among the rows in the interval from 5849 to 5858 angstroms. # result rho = 5857.47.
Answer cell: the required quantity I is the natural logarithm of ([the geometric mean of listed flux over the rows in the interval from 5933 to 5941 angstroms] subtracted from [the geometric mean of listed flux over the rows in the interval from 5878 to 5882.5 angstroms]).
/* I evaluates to -2.6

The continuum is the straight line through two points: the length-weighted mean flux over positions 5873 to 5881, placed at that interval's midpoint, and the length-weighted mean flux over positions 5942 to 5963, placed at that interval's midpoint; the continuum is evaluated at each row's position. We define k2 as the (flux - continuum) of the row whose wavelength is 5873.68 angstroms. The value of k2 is -0.04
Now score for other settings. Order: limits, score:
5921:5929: 3.74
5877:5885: 3.65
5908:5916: 3.74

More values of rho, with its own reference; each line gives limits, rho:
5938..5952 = 5944.43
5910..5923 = 5917.12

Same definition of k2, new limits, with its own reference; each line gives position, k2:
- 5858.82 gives -0.25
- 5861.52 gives -0.17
